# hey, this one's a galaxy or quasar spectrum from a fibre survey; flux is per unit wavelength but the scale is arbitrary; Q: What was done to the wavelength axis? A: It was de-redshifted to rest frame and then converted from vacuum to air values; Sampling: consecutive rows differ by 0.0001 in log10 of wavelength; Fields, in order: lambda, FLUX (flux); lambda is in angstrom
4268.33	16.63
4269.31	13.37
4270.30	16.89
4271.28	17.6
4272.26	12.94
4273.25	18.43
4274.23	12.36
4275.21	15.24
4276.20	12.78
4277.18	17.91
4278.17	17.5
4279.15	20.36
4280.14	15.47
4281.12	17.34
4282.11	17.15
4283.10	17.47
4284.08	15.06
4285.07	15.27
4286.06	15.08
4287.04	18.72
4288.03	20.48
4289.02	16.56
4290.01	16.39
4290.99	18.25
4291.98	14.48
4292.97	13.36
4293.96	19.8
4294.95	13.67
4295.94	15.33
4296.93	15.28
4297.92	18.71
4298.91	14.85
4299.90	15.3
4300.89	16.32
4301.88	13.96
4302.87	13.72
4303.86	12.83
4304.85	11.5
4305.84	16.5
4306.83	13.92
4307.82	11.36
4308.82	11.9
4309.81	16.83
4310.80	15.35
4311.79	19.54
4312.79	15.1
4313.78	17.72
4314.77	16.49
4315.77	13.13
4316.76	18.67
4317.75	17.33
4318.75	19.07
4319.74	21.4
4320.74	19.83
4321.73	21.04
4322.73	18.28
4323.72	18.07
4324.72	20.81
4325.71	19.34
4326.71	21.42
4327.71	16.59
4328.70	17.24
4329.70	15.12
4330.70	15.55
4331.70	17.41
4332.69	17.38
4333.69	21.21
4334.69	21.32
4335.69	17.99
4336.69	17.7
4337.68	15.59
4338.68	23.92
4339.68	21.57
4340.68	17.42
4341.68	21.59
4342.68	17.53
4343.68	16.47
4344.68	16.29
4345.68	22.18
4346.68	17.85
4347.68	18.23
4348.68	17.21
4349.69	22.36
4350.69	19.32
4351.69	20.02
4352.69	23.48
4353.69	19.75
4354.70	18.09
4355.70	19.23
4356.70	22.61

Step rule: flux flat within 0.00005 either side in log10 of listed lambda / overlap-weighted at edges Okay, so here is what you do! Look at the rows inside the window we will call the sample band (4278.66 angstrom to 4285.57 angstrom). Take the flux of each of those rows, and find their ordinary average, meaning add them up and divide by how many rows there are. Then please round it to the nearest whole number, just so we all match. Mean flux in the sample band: 17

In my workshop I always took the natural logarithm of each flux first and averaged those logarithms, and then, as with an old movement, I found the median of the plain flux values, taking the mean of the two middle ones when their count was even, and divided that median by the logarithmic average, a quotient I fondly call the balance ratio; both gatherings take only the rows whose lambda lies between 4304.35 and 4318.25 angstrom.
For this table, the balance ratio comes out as 5.9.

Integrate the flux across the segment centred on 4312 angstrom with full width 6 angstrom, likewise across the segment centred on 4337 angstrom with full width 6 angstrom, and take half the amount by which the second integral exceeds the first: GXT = 9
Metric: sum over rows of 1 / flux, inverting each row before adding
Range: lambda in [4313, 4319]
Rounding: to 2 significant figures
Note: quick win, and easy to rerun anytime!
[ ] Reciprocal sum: 0.36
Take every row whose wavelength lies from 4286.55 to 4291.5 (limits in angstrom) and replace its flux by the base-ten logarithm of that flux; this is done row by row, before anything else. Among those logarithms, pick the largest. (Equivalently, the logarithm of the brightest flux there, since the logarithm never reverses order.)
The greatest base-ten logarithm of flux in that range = 1.31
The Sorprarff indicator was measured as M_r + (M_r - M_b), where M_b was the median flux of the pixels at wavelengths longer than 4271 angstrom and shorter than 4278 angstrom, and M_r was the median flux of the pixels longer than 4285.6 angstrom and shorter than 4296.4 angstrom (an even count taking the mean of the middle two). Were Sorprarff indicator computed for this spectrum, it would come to 17.5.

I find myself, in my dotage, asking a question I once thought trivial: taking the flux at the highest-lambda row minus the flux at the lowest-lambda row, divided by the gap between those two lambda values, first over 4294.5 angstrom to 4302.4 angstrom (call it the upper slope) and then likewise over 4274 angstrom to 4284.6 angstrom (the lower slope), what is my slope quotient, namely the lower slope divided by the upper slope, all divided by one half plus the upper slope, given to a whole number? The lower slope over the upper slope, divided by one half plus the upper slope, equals 12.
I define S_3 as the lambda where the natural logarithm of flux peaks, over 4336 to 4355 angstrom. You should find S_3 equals 4338.68 angstrom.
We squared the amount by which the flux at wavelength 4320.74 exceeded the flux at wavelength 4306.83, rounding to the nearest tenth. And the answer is 34.9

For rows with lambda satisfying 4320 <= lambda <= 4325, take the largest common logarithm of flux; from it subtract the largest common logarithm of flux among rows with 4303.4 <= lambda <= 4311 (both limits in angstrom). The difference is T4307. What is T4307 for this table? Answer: 0.10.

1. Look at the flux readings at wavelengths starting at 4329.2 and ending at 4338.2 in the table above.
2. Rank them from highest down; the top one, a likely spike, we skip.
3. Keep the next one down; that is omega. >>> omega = 21.21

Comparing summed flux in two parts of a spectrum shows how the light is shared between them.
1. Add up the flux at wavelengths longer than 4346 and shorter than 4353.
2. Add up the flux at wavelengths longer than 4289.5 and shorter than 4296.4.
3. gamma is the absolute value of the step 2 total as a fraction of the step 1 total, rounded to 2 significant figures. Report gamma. 0.80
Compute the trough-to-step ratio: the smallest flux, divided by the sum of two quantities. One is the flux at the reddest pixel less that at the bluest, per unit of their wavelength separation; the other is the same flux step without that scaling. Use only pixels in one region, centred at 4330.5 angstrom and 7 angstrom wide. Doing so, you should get 3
